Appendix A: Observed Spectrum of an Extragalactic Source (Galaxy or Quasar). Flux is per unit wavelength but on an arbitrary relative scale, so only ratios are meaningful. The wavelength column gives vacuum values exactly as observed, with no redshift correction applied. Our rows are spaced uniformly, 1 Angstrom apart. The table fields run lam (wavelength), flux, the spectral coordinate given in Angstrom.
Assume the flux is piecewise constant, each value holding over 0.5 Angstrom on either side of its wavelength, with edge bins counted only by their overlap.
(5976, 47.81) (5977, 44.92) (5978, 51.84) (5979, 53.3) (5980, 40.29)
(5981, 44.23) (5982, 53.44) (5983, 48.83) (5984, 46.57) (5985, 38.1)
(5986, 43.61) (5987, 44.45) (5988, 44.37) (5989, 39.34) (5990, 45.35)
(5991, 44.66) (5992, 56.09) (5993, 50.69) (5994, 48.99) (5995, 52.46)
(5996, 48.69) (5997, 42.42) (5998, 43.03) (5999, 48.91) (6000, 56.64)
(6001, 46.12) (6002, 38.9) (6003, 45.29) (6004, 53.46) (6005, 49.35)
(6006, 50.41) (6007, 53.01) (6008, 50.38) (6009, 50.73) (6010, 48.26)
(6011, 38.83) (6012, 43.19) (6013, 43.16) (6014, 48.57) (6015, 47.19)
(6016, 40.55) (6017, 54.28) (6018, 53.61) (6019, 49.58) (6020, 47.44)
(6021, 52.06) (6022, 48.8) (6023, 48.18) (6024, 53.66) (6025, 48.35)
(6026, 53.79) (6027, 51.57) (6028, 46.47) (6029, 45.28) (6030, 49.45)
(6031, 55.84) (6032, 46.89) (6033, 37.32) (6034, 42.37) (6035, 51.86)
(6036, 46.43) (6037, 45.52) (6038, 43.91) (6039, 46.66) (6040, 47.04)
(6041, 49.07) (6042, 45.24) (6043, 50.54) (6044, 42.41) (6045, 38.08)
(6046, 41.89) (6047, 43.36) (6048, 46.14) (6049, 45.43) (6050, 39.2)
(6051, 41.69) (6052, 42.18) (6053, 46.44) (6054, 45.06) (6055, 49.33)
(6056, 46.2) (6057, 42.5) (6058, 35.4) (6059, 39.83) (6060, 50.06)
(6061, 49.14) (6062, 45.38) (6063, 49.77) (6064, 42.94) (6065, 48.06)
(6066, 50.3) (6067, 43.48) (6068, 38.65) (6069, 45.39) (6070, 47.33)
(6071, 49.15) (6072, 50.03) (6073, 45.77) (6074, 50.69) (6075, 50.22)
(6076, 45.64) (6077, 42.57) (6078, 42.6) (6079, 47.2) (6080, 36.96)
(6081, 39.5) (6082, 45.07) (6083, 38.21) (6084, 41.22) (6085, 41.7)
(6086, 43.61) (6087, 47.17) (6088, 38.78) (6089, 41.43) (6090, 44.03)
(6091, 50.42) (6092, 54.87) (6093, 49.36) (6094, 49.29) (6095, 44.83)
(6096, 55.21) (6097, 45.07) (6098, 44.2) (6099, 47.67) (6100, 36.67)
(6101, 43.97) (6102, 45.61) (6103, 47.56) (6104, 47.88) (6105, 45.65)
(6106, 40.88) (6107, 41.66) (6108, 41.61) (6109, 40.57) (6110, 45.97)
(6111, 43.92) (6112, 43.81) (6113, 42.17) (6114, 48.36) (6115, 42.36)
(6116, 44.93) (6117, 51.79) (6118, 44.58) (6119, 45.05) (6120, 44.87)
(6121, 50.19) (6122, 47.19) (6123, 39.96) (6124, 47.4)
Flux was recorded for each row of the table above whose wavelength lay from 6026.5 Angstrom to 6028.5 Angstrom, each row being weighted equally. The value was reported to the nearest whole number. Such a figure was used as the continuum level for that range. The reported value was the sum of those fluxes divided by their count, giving 49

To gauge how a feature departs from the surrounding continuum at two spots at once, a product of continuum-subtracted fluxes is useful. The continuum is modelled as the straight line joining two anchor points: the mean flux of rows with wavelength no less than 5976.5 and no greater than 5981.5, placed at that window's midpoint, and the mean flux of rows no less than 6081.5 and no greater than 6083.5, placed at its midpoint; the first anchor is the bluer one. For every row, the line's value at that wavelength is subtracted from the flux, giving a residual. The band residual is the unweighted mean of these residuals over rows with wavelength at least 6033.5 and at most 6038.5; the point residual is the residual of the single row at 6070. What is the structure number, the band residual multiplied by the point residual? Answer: 10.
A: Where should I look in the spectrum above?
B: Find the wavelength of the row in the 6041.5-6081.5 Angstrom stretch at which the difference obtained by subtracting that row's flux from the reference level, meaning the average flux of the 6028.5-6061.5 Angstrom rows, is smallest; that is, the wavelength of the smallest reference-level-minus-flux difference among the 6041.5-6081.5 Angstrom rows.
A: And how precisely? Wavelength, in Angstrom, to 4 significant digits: 6074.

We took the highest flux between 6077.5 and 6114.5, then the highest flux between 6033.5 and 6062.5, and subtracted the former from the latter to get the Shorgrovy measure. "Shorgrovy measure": -3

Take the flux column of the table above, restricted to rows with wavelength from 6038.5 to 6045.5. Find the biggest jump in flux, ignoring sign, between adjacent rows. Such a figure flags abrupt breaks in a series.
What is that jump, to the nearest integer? 8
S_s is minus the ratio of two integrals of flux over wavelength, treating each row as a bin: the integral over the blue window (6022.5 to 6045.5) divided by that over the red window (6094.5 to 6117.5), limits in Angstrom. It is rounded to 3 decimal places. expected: -1.052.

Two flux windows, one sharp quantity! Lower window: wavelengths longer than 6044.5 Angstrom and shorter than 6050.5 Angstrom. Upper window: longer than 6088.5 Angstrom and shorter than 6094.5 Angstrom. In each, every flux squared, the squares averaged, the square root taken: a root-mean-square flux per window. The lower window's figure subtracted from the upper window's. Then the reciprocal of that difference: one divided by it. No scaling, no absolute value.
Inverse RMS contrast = 0.2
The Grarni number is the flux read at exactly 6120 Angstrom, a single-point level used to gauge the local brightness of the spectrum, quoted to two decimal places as 44.87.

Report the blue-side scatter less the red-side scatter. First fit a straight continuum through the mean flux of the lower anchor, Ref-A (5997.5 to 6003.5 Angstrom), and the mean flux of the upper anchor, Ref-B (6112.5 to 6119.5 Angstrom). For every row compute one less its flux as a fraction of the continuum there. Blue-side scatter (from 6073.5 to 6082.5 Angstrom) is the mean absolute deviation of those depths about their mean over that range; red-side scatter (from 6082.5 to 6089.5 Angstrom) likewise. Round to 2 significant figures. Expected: 0.033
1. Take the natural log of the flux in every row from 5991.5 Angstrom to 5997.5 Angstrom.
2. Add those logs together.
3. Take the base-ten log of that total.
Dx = 1.4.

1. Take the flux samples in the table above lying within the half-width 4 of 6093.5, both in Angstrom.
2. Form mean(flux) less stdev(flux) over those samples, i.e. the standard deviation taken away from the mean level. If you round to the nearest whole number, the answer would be 45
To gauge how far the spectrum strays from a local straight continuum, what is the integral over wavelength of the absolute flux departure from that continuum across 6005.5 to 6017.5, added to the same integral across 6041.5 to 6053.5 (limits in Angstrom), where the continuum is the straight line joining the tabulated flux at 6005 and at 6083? 75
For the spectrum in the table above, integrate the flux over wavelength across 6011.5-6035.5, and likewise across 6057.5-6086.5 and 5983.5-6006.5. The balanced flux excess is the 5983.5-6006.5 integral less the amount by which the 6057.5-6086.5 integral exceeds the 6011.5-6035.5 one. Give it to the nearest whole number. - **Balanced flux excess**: 941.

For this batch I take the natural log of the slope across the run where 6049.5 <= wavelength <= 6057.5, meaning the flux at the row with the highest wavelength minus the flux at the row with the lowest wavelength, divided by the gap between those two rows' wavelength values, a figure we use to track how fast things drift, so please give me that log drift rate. -0.8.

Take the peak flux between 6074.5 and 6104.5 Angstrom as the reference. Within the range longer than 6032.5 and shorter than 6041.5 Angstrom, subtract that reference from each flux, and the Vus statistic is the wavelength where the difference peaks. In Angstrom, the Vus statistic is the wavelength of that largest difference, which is 6035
